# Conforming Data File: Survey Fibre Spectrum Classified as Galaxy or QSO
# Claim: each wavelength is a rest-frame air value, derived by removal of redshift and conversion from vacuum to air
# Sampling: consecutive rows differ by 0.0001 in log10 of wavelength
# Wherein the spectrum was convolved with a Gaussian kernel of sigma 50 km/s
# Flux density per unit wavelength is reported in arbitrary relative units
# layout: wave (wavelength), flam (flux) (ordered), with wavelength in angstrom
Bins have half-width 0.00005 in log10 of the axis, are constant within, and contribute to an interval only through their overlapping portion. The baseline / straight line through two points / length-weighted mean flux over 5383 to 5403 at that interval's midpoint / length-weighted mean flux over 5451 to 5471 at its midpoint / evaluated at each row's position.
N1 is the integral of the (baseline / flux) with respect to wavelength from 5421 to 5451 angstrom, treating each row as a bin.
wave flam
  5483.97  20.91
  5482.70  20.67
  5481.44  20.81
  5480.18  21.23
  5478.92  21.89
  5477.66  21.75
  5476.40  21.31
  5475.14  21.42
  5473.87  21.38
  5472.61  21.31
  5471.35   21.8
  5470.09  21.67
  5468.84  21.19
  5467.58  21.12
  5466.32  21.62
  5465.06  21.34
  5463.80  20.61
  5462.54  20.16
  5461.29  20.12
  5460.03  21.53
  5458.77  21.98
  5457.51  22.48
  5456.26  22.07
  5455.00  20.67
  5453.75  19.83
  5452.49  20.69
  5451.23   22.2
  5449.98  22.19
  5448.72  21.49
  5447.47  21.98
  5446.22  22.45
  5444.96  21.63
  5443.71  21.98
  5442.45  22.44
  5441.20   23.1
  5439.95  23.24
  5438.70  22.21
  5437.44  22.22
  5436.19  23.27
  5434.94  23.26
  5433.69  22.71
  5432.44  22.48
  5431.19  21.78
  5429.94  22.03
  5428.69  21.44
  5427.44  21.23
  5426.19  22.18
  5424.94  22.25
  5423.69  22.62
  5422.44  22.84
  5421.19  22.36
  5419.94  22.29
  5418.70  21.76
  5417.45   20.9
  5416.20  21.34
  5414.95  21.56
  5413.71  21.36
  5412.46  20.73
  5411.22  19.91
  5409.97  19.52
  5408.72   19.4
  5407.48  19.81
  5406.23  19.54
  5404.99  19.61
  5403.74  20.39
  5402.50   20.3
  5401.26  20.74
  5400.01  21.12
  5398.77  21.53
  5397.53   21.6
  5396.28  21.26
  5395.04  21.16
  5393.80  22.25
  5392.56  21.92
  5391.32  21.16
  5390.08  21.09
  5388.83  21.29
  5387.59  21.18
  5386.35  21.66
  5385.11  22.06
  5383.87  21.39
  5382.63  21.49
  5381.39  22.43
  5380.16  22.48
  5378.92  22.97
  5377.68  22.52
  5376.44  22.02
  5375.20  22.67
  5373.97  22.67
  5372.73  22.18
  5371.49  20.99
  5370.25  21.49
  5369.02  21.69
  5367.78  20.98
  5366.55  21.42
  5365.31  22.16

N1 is 28.6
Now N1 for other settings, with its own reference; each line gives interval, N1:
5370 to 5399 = 28.4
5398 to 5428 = 30.4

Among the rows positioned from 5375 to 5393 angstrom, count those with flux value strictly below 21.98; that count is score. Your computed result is 8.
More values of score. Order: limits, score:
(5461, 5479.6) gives 15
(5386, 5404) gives 14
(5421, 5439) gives 3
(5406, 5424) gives 11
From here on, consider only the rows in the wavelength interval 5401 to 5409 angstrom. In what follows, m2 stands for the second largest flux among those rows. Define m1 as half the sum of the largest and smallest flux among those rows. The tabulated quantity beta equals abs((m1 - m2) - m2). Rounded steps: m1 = 20.1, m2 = 20.39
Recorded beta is 20.7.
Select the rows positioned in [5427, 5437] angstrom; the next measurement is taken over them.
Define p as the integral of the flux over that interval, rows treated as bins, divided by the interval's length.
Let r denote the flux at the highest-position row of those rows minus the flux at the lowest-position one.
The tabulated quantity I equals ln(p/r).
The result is 2.4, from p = 22.3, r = 2.0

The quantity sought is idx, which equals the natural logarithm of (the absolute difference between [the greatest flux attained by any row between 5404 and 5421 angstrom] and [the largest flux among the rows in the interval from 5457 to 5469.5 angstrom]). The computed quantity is -1.7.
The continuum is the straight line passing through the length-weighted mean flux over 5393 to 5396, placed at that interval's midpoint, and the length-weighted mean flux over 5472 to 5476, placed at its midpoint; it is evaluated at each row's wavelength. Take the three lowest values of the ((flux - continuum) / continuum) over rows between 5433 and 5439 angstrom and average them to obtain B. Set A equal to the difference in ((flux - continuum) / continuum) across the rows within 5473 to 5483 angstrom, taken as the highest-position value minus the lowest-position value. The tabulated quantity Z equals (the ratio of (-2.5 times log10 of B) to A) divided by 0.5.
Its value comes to -222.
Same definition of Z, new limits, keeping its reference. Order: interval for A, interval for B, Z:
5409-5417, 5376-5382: 95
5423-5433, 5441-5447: -1809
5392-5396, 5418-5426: -235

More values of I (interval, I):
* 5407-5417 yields 2.6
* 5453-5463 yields 4.2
